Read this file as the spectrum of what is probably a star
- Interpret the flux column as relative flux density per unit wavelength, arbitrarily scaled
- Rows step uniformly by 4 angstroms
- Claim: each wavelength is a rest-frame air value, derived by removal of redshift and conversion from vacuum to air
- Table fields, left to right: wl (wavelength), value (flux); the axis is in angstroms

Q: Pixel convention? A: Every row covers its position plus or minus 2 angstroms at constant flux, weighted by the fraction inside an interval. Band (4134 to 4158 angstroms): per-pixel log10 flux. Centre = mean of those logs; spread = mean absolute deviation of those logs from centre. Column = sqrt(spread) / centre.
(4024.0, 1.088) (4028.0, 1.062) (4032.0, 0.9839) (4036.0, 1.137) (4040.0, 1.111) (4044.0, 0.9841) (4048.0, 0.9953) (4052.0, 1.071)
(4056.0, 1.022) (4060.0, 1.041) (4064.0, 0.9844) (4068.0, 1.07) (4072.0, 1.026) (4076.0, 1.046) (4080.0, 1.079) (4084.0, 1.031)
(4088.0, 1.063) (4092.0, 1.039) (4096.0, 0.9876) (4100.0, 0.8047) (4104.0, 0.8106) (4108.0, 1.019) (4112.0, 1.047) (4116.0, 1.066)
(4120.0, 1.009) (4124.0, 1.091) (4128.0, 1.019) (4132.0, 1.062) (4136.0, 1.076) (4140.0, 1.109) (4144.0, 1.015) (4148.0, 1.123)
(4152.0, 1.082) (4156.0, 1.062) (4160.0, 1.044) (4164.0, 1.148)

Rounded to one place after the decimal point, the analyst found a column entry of 3.2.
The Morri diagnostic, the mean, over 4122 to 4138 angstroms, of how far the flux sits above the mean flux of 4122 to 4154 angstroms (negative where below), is -0.01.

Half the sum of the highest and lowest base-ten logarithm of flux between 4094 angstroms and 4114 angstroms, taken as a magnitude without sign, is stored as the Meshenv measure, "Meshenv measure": 0.037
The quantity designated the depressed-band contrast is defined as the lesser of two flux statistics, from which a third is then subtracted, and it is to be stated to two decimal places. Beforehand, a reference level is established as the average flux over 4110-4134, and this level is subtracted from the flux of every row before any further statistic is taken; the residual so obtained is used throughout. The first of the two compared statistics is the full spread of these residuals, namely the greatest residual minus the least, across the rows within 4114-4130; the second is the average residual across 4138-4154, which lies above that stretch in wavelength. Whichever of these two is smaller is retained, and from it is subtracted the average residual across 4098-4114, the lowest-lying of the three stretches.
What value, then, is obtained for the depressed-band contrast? 0.16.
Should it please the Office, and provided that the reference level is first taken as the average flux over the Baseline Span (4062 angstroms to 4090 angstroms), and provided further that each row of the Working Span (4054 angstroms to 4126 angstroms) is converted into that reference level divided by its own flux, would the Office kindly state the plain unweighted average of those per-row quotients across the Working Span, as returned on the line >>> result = 1.036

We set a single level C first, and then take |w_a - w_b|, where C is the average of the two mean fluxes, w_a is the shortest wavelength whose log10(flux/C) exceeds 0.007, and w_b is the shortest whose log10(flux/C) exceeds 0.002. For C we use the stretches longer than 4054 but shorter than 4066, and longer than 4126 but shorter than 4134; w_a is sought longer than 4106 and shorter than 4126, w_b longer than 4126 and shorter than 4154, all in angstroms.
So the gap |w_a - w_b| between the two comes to 20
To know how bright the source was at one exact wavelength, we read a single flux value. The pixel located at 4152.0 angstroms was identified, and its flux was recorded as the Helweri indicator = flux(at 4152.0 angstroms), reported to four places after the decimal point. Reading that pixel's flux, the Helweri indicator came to 1.0820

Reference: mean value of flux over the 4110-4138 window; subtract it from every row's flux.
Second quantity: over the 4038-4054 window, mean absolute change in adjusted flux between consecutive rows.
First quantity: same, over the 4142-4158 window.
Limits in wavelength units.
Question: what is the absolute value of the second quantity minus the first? 0.015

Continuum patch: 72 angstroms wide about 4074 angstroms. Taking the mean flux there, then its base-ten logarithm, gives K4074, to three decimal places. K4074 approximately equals 0.004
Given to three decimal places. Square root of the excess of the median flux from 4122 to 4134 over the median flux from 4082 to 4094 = 0.152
